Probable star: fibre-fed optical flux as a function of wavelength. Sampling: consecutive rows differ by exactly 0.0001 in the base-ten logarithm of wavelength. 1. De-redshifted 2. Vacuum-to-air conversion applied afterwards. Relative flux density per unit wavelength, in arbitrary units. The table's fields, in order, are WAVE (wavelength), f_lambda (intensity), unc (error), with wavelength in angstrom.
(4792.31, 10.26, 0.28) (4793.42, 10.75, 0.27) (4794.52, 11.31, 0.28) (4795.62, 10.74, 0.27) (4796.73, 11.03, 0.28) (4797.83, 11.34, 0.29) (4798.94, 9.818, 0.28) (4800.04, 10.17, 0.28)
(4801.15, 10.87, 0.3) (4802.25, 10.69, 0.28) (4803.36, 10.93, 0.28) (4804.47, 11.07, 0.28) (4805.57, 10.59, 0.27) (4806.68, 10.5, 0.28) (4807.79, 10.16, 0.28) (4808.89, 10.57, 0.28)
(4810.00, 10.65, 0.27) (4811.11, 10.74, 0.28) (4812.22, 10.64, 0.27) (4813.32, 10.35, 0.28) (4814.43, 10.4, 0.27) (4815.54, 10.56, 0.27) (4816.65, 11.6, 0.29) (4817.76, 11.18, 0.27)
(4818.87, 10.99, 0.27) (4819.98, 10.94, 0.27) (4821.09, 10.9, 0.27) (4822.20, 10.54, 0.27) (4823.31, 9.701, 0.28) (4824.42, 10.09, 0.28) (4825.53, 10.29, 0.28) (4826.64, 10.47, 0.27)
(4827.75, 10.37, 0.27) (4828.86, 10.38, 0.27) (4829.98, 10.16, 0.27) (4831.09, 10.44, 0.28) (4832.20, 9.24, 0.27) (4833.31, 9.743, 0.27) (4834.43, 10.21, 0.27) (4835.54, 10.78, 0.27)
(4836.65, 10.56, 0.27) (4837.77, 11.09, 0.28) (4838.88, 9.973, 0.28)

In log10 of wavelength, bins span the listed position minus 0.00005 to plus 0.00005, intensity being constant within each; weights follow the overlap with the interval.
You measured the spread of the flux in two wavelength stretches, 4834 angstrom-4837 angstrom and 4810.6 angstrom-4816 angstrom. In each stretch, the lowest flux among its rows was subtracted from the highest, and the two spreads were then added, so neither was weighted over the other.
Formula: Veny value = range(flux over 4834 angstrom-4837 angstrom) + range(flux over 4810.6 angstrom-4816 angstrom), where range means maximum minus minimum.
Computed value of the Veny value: 1.0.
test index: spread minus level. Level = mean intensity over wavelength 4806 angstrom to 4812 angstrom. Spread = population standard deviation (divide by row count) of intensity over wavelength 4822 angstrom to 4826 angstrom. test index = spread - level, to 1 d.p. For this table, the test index -10.2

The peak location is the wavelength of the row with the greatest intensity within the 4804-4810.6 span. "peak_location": 4804.47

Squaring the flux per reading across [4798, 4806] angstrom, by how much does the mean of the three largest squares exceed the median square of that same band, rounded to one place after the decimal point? 5.8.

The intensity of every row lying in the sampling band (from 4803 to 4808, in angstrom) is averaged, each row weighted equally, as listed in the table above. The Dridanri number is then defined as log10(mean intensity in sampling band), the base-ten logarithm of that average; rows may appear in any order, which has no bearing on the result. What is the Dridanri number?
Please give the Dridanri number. 1.03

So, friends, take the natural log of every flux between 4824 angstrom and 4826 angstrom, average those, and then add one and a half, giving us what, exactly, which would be 3.82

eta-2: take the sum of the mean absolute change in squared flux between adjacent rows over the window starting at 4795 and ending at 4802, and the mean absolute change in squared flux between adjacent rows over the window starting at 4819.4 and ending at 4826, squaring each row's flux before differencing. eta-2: 21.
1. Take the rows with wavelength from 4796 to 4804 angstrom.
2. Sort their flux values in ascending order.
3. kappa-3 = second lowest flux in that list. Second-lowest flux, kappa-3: 10.17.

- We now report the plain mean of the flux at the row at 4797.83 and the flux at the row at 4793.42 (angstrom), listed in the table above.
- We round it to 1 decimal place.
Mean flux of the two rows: 11.0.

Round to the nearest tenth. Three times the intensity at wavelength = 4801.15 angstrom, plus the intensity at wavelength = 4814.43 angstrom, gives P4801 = 43.0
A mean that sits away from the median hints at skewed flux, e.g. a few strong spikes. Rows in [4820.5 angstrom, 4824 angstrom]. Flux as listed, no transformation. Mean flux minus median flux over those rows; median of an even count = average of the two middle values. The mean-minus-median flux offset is -0.16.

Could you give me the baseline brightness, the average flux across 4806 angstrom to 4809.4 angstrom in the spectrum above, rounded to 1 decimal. 10.4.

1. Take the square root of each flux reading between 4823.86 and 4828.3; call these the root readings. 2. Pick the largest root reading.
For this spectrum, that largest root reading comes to 3.24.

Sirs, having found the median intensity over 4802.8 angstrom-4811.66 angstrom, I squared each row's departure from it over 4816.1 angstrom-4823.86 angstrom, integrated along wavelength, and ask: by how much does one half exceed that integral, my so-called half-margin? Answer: -2.2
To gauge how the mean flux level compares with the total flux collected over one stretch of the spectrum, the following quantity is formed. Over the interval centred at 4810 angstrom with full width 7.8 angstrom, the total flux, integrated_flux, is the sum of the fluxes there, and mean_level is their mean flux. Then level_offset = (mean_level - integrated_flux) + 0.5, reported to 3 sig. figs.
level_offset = -62.6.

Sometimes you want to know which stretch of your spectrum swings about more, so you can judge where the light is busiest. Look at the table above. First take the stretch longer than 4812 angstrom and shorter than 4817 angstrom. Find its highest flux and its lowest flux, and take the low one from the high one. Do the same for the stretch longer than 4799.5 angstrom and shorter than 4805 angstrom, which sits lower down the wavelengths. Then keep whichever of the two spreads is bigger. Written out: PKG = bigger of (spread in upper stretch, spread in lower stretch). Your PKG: 1.25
